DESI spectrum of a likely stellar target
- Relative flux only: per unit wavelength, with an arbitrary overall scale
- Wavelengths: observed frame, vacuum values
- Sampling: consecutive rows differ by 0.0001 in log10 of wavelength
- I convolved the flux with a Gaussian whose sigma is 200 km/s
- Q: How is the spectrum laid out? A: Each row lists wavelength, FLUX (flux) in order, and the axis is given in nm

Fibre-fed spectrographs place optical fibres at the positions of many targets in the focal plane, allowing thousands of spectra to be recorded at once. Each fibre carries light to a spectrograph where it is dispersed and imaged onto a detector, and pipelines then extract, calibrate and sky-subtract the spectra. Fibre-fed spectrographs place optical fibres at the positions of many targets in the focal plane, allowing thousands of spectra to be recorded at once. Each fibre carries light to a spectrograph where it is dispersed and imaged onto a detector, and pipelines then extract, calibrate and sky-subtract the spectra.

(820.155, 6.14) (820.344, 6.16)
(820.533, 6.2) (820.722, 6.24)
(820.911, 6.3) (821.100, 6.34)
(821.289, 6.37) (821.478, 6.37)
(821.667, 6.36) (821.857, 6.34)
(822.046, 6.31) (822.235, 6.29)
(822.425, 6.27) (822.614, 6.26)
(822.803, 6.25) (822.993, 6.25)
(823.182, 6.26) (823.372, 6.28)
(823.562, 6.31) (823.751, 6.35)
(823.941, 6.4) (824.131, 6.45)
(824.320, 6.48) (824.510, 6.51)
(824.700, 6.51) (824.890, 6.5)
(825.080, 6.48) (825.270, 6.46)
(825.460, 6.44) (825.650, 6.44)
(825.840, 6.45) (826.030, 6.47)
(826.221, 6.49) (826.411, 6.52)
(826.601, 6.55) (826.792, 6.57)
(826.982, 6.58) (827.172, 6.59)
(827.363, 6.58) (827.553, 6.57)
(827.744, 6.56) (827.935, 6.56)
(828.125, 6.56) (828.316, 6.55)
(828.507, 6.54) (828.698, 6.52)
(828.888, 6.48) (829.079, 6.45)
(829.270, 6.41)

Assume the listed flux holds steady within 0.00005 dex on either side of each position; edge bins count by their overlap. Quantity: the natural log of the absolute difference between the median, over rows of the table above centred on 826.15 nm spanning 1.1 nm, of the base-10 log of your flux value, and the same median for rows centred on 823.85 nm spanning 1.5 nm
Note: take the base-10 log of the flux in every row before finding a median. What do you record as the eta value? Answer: -4.9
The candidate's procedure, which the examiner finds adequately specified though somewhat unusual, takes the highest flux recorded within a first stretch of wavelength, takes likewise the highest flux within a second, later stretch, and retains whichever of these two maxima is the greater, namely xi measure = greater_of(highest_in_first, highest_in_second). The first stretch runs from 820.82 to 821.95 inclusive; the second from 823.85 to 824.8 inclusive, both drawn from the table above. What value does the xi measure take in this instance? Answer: 6.510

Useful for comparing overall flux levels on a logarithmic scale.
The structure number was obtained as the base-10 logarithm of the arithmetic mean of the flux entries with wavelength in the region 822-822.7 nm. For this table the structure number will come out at 0.798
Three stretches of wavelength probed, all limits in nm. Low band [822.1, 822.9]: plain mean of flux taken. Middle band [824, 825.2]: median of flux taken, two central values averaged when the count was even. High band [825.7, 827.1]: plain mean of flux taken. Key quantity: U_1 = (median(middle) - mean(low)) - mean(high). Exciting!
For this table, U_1 -6.30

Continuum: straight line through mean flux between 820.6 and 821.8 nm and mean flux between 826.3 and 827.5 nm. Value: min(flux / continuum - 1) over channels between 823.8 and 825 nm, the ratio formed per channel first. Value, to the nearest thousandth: -0.007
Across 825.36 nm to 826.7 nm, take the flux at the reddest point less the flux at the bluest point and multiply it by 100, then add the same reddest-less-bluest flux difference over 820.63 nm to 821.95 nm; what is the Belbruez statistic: 11.1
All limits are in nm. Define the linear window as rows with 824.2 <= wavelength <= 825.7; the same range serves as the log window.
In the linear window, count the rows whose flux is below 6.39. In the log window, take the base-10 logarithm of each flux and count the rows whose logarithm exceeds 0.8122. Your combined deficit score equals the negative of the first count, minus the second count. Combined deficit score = -3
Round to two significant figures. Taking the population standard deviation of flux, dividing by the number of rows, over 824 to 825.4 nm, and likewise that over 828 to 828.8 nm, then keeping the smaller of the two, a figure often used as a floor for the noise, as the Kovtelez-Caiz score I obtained 0.015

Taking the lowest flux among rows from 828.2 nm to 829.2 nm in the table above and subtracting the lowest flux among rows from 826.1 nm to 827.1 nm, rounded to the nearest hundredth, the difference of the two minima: -0.04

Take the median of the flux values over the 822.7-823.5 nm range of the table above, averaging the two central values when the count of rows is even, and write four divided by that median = 0.639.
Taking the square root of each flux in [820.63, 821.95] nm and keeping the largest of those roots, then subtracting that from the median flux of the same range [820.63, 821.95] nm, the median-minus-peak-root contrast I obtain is 3.82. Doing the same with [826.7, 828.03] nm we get 4.00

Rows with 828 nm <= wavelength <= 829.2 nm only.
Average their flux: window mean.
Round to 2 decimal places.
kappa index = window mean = 6.52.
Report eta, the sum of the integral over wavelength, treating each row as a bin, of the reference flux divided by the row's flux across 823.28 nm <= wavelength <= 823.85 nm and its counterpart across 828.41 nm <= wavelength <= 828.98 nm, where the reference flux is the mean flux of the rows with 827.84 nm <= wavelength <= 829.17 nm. 1.161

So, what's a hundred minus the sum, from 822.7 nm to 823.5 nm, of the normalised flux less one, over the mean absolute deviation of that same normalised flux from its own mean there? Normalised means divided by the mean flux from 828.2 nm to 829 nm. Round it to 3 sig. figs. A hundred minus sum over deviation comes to 205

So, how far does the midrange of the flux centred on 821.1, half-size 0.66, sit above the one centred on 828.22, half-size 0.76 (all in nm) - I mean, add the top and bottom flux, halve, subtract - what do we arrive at -0.24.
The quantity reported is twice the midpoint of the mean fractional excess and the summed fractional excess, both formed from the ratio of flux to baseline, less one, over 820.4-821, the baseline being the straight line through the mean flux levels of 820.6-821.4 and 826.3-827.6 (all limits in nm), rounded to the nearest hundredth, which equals -0.03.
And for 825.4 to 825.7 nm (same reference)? -0.03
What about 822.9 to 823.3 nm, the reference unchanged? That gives -0.07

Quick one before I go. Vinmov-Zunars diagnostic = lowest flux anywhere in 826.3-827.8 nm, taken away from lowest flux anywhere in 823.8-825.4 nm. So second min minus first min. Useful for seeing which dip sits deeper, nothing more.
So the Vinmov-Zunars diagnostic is -0.12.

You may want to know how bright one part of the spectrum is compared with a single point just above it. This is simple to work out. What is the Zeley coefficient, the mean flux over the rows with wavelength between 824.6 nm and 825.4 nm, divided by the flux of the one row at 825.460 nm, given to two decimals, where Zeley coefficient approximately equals 1.01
